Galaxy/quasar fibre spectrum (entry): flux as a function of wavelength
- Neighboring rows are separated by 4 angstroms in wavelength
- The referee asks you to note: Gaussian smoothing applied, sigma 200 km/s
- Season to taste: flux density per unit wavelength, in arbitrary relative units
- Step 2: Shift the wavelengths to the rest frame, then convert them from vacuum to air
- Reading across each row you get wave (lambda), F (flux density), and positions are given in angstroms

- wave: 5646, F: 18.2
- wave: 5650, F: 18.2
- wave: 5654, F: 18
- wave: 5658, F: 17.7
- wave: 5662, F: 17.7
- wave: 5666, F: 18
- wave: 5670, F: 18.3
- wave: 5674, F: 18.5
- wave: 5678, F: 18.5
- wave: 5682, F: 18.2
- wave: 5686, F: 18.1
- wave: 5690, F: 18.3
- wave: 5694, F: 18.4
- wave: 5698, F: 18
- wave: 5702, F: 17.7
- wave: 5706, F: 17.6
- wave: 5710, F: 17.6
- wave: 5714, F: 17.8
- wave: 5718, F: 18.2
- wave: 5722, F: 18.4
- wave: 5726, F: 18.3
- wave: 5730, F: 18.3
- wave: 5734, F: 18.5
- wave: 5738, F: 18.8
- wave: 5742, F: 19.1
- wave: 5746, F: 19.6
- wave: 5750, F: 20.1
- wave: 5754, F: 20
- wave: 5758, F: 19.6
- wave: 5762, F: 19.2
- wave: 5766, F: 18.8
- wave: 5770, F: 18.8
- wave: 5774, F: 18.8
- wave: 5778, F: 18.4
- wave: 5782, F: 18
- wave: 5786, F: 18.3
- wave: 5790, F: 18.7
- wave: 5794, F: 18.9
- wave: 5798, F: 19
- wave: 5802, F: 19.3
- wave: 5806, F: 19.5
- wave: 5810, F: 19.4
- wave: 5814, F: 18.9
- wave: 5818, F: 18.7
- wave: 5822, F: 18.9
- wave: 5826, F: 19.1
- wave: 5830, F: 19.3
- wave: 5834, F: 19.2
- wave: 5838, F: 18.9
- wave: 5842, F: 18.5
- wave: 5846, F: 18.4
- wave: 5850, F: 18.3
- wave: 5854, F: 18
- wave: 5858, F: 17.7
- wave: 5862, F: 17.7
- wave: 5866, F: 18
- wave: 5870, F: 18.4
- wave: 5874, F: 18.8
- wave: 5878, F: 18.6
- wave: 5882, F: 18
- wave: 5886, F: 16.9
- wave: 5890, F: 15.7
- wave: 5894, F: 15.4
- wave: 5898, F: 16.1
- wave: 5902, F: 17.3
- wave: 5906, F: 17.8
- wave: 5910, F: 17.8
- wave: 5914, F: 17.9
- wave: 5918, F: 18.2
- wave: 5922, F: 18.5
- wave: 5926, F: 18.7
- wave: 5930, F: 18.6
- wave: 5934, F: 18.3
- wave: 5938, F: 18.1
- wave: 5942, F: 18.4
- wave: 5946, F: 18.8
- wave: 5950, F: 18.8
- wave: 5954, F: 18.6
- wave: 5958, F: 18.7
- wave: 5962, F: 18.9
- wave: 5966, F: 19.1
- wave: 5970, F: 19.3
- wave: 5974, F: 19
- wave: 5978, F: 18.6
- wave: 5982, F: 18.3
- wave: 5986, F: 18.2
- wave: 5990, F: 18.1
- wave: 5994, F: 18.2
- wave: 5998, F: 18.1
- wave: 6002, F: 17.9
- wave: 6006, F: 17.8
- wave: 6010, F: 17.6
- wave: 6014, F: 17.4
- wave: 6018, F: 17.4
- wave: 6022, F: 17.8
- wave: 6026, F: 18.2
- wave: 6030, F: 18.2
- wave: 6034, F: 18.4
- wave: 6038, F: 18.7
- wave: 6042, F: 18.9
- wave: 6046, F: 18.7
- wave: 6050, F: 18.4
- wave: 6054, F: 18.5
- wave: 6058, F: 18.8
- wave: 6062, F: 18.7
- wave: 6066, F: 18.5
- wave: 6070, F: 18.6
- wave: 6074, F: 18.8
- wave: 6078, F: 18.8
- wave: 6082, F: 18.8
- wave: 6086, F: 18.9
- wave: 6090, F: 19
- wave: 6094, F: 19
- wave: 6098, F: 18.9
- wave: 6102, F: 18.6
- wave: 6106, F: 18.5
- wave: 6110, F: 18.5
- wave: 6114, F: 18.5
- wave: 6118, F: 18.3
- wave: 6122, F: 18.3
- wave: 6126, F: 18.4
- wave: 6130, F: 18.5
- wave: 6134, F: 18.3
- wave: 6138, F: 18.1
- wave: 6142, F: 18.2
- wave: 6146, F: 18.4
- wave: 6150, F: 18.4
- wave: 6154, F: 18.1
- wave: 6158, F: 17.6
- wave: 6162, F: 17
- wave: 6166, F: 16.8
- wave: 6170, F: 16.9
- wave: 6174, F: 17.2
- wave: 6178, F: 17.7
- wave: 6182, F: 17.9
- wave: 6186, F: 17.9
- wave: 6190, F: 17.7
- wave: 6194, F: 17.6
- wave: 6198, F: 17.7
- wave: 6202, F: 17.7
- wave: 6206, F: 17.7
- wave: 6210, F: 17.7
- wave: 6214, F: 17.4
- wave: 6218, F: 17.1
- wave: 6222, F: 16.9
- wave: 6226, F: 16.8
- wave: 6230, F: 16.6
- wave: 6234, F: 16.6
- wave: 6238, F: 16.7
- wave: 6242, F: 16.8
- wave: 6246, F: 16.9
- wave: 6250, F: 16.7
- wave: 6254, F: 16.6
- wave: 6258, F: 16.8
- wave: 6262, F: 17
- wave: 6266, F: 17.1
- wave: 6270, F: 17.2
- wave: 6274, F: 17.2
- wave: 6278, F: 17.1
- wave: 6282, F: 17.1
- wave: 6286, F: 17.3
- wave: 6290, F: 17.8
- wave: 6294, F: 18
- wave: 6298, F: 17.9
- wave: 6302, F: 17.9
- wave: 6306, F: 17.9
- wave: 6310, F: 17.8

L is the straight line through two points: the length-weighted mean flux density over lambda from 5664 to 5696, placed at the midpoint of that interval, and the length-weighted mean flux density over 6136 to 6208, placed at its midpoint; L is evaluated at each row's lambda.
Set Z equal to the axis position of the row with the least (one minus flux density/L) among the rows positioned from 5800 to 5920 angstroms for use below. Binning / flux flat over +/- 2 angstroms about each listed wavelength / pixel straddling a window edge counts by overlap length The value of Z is 5806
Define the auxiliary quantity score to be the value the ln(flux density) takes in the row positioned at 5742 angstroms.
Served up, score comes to 2.95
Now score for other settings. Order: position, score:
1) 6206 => 2.87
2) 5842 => 2.92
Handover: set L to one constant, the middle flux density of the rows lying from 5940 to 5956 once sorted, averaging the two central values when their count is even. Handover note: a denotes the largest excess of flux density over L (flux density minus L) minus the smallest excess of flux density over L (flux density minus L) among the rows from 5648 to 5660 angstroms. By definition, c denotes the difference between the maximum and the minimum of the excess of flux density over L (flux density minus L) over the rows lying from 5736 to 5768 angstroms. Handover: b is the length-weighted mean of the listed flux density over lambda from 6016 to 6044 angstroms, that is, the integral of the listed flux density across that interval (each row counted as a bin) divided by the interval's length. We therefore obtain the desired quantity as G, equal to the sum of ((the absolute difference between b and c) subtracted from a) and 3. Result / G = -13.4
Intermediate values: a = 0.50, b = 18.2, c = 1.30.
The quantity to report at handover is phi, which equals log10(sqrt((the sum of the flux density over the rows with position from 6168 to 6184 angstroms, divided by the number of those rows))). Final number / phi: 0.621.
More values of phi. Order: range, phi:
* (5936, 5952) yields 0.634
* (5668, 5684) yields 0.632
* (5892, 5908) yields 0.611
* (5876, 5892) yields 0.619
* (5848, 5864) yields 0.627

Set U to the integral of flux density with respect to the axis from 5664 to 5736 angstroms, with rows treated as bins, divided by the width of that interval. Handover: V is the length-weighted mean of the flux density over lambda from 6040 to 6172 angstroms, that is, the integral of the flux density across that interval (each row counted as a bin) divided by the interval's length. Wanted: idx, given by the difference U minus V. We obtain -0.2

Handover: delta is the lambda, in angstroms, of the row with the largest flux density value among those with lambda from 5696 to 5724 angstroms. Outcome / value 5722 angstroms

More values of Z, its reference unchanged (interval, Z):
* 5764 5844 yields 5806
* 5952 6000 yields 5970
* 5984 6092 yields 6090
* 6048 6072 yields 6058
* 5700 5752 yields 5750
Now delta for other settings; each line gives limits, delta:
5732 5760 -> 5750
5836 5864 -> 5838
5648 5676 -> 5674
